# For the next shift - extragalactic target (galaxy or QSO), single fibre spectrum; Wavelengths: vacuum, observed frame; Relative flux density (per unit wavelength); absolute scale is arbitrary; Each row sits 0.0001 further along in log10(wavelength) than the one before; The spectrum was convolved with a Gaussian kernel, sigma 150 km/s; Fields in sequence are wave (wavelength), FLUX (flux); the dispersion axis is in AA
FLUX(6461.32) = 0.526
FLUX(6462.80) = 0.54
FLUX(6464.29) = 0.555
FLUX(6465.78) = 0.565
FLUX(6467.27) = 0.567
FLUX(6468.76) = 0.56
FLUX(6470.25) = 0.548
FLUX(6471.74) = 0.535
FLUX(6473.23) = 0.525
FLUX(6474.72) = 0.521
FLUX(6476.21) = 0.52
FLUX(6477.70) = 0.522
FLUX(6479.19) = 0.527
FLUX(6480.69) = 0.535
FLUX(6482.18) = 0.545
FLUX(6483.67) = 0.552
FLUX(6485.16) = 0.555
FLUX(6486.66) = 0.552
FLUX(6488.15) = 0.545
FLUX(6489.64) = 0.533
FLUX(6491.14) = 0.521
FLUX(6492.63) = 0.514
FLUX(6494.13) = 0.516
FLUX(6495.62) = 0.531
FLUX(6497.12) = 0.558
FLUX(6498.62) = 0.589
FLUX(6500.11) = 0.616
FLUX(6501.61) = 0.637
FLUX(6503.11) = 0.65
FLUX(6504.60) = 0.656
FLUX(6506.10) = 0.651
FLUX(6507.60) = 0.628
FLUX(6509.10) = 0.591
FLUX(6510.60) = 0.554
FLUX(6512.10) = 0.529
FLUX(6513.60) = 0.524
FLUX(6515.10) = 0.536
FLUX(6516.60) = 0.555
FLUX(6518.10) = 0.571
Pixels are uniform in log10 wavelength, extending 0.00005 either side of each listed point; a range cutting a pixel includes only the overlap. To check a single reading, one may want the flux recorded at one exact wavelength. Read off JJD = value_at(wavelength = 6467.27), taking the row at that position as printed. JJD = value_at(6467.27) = 0.567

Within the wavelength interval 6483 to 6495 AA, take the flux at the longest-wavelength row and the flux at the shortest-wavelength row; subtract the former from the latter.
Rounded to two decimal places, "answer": 0.04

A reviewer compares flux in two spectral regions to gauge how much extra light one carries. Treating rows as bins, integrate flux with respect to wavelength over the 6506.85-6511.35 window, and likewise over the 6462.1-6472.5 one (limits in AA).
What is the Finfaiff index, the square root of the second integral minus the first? 1.76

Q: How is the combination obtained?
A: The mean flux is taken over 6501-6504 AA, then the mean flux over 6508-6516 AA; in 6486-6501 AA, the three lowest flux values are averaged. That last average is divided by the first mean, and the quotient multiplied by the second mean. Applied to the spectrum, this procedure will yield 0.44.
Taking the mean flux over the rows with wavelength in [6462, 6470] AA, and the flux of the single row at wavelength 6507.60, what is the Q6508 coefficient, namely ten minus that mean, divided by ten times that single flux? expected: 1.50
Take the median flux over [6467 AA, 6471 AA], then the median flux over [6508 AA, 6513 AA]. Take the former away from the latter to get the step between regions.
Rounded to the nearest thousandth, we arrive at -0.006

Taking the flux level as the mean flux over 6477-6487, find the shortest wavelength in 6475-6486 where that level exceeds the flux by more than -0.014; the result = 6476.21 AA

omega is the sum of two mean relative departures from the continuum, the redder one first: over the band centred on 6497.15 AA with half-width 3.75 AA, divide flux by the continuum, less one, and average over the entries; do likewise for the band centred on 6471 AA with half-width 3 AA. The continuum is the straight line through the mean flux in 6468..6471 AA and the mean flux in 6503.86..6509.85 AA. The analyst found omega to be -0.11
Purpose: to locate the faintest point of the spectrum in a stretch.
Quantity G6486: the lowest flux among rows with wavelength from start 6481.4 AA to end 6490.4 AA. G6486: 0.533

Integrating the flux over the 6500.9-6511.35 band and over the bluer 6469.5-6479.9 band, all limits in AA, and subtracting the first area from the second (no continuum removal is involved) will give -1.0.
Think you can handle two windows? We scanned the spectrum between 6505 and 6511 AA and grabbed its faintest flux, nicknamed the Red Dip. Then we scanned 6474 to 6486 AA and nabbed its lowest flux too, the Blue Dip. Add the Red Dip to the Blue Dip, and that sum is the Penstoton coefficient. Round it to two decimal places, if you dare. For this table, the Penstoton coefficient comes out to 1.07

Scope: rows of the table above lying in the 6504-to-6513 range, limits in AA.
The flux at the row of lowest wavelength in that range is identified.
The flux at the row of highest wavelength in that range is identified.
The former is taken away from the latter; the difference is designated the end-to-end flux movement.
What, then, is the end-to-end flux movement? -0.13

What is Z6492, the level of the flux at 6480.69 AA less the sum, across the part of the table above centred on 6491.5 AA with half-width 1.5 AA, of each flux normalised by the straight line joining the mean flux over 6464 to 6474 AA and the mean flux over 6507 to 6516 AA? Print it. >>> -1.33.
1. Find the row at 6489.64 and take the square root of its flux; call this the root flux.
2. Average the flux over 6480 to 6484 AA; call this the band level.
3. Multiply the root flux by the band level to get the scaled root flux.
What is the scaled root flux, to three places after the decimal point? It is 0.397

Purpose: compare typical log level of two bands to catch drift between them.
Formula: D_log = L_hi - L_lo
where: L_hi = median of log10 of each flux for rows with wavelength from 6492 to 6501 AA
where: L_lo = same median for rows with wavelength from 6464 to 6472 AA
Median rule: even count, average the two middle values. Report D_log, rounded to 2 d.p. -0.01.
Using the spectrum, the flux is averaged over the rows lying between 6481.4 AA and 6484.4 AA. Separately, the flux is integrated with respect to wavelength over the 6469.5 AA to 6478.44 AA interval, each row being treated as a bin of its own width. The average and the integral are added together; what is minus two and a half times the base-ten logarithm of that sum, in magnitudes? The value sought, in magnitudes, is -1.81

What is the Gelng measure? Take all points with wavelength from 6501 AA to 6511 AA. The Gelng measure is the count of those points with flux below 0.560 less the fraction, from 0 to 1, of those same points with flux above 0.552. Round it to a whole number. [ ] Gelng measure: 0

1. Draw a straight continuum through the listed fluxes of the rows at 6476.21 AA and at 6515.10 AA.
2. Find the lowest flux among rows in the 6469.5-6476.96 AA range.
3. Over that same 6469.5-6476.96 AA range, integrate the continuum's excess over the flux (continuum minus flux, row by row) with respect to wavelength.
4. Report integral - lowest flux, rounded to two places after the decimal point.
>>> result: -0.60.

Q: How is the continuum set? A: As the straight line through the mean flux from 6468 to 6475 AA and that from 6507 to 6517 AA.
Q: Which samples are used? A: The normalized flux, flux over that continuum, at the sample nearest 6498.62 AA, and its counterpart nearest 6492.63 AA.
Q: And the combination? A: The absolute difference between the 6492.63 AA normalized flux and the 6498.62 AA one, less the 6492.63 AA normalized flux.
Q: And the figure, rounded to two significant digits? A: -0.81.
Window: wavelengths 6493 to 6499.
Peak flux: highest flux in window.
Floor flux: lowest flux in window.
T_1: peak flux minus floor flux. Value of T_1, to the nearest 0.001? 0.073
